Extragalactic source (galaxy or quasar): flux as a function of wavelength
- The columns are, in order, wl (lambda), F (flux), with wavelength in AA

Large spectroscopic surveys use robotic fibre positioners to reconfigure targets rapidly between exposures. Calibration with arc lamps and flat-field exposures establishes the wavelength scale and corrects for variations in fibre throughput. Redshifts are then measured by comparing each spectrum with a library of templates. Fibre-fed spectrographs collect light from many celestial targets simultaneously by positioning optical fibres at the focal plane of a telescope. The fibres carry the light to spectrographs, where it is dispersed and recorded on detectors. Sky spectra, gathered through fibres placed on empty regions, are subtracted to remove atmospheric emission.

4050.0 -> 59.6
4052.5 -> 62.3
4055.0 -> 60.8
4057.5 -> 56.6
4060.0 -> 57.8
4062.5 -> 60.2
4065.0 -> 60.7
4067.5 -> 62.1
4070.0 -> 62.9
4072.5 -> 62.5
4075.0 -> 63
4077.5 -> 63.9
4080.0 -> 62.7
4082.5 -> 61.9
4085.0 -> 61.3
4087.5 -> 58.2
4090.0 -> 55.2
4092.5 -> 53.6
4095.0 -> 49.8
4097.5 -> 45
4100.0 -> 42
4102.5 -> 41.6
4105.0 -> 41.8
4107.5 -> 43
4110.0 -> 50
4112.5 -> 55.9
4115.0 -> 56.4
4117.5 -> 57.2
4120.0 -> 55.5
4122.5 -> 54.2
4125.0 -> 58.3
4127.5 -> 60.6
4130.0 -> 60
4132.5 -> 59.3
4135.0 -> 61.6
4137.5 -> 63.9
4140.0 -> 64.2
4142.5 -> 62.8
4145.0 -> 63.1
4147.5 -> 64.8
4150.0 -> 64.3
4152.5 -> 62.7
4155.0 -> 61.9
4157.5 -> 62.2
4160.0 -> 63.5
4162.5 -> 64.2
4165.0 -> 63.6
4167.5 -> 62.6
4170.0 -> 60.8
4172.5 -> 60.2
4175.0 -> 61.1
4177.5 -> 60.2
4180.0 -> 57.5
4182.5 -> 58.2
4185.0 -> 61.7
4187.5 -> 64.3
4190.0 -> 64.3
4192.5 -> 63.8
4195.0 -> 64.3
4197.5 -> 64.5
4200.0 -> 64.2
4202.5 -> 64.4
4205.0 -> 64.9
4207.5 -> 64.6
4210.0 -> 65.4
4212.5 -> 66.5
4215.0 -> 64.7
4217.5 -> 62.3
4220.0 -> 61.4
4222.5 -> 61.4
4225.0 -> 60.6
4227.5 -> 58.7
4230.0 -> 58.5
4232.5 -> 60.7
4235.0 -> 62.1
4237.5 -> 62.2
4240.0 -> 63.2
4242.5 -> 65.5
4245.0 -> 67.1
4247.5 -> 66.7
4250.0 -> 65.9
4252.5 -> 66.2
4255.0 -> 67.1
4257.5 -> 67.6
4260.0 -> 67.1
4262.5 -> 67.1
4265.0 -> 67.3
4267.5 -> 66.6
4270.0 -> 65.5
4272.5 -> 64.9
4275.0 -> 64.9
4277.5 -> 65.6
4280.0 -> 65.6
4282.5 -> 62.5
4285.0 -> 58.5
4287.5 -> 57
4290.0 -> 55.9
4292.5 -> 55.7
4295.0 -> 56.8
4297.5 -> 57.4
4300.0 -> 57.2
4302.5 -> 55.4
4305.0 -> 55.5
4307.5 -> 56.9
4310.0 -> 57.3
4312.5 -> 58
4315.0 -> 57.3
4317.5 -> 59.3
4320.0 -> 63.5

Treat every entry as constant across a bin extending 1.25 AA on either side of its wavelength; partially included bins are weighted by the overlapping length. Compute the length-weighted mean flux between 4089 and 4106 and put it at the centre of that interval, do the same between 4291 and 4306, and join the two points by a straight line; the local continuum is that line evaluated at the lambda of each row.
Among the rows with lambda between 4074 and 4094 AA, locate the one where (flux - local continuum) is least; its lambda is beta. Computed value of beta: 4092.5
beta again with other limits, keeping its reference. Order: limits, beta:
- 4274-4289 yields 4287.5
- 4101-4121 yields 4102.5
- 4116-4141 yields 4122.5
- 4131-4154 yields 4132.5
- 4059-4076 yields 4060.0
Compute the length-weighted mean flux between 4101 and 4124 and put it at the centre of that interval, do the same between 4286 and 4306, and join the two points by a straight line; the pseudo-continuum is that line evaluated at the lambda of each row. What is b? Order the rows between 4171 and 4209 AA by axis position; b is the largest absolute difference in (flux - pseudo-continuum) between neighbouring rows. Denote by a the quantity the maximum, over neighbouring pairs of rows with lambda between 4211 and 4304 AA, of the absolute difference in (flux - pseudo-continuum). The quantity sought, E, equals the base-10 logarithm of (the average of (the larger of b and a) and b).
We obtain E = 0.57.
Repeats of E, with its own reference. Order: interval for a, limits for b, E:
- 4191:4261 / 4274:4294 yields 0.61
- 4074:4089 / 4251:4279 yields 0.34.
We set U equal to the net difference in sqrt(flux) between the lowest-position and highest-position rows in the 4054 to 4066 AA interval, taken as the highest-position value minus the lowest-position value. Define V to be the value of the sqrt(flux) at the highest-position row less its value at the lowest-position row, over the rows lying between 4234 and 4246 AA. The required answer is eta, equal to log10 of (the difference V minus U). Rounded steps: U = -0.01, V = 0.31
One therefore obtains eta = -0.5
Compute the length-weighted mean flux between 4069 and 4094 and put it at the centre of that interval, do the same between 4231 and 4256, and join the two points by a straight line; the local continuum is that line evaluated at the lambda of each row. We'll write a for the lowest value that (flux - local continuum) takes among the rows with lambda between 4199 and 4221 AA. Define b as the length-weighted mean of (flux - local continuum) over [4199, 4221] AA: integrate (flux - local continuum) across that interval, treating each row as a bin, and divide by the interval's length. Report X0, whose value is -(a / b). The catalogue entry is 4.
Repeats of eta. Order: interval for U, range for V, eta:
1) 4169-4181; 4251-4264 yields -0.6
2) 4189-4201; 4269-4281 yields -1.9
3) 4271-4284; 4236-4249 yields -0.4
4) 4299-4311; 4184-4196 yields -0.8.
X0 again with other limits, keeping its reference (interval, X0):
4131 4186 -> -15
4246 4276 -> 0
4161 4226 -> -10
